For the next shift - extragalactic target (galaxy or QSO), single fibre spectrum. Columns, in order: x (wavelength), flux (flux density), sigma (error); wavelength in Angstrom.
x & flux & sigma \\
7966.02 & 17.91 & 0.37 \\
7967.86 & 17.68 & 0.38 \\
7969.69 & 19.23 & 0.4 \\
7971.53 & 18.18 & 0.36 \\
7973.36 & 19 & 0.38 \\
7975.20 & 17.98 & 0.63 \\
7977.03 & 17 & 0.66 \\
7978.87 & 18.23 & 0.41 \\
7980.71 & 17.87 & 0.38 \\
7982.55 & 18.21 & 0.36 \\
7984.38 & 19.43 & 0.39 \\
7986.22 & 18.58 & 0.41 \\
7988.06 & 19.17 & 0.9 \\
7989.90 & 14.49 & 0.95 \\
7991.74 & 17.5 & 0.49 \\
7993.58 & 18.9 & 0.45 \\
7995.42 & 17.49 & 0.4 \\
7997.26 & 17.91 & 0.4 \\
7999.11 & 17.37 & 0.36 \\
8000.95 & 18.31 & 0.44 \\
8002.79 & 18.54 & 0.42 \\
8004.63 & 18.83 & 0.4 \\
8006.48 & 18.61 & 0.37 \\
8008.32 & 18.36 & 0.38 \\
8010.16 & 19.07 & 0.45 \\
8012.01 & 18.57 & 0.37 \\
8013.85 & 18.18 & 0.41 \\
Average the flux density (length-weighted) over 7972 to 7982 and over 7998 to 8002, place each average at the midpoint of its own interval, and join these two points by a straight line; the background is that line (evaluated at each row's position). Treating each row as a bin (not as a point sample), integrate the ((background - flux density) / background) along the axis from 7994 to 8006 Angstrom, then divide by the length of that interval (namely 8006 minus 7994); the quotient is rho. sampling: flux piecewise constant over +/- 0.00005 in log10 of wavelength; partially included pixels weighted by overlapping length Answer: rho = -0.016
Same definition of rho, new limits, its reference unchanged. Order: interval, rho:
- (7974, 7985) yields -0.005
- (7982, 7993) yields 0.002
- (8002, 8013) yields -0.049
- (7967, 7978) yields -0.006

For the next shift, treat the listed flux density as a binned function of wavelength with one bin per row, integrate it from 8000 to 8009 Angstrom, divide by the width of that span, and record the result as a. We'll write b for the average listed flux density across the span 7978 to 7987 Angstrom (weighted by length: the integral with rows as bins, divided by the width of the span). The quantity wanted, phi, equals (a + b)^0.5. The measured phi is 6.083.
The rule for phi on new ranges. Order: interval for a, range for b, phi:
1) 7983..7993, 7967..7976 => 6.027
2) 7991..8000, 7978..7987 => 6.025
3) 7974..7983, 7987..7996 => 5.949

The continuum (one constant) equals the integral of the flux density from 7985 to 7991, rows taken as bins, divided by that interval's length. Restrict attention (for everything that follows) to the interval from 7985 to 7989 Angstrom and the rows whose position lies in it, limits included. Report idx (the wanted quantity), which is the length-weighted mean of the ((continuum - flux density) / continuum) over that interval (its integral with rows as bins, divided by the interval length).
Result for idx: -0.079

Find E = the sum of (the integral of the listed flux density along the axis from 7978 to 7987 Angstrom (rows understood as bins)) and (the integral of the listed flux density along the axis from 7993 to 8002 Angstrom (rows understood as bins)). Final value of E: 328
